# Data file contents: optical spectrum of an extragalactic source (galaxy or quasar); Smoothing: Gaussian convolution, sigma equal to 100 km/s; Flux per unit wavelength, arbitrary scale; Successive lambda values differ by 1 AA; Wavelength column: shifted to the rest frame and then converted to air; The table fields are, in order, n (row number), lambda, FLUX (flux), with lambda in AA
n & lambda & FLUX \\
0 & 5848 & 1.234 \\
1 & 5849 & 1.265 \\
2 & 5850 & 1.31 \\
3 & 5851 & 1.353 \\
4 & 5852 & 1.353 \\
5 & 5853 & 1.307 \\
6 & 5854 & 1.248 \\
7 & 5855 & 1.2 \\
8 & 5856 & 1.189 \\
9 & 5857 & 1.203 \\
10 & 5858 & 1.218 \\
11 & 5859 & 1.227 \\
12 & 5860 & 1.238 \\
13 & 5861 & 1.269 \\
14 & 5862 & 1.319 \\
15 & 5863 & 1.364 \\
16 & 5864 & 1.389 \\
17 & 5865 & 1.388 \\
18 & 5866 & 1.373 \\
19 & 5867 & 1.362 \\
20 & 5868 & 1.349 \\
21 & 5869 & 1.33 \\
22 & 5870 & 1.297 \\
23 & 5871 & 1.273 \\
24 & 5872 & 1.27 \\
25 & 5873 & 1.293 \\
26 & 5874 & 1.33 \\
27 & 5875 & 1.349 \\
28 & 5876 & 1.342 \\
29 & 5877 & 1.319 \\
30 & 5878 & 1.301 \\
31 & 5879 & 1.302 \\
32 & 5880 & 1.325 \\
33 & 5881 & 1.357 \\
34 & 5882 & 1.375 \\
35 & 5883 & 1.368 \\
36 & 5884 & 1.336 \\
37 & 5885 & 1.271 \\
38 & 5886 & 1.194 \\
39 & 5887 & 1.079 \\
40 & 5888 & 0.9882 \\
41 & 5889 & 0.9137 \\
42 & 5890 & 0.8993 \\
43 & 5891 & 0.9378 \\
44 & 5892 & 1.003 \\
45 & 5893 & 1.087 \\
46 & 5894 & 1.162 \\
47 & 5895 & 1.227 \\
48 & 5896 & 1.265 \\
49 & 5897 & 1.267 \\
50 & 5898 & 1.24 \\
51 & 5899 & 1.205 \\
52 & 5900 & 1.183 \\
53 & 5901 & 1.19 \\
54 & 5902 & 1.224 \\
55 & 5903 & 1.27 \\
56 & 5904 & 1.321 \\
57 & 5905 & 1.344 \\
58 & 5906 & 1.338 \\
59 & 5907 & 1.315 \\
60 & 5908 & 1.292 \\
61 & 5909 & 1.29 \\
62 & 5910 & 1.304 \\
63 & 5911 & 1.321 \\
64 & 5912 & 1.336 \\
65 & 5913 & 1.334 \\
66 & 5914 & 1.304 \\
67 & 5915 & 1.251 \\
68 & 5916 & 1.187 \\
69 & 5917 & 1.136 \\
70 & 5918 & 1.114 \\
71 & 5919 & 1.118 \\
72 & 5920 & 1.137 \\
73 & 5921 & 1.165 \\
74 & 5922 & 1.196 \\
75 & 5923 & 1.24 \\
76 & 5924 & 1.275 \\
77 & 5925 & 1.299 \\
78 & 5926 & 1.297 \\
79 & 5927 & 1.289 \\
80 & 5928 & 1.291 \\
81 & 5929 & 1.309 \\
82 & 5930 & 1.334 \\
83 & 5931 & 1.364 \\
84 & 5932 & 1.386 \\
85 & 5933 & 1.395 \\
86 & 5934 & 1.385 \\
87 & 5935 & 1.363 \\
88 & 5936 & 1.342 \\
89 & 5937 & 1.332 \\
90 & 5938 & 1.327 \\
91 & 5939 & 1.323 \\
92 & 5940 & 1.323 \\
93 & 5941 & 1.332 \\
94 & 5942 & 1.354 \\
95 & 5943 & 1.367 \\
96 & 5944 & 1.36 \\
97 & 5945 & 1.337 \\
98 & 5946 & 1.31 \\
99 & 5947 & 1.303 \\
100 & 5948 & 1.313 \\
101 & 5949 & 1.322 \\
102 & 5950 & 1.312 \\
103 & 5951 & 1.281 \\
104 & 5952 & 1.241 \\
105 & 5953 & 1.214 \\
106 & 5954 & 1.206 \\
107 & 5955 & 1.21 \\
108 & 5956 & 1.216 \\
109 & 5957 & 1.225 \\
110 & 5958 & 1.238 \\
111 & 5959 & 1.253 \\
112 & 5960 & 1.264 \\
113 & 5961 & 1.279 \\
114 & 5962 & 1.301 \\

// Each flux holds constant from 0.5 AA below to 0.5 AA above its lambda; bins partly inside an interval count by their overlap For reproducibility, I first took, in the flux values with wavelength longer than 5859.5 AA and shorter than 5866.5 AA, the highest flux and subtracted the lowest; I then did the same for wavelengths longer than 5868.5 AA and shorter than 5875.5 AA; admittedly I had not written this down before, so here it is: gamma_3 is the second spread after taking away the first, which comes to -0.07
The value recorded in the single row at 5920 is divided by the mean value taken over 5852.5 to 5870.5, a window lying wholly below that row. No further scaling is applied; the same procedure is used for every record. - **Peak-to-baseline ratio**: 0.88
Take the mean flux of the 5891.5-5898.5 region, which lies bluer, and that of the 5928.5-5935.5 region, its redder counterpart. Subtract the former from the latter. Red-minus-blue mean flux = 0.18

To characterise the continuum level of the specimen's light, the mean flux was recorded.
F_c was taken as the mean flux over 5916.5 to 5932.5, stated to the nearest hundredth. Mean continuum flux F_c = 1.25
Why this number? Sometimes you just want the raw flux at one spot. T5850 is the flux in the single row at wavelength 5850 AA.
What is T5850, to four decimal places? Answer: 1.3100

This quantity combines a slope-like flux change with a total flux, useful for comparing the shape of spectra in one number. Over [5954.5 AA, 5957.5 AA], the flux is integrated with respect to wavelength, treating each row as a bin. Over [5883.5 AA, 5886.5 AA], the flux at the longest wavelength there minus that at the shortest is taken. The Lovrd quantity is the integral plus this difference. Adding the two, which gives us 3.51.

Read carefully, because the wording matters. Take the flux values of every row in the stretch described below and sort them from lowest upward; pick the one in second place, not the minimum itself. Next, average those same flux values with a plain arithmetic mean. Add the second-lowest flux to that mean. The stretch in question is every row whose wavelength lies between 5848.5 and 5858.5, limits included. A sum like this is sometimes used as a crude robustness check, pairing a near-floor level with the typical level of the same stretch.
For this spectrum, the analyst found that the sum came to 2.46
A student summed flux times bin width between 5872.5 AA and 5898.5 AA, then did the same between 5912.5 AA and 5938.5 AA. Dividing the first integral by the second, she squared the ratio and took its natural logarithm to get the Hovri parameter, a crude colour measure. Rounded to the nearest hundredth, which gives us -0.10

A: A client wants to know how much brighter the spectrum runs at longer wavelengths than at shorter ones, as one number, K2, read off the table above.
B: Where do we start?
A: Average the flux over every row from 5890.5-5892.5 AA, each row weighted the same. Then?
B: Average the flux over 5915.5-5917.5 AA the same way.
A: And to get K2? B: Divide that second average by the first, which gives 1.20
